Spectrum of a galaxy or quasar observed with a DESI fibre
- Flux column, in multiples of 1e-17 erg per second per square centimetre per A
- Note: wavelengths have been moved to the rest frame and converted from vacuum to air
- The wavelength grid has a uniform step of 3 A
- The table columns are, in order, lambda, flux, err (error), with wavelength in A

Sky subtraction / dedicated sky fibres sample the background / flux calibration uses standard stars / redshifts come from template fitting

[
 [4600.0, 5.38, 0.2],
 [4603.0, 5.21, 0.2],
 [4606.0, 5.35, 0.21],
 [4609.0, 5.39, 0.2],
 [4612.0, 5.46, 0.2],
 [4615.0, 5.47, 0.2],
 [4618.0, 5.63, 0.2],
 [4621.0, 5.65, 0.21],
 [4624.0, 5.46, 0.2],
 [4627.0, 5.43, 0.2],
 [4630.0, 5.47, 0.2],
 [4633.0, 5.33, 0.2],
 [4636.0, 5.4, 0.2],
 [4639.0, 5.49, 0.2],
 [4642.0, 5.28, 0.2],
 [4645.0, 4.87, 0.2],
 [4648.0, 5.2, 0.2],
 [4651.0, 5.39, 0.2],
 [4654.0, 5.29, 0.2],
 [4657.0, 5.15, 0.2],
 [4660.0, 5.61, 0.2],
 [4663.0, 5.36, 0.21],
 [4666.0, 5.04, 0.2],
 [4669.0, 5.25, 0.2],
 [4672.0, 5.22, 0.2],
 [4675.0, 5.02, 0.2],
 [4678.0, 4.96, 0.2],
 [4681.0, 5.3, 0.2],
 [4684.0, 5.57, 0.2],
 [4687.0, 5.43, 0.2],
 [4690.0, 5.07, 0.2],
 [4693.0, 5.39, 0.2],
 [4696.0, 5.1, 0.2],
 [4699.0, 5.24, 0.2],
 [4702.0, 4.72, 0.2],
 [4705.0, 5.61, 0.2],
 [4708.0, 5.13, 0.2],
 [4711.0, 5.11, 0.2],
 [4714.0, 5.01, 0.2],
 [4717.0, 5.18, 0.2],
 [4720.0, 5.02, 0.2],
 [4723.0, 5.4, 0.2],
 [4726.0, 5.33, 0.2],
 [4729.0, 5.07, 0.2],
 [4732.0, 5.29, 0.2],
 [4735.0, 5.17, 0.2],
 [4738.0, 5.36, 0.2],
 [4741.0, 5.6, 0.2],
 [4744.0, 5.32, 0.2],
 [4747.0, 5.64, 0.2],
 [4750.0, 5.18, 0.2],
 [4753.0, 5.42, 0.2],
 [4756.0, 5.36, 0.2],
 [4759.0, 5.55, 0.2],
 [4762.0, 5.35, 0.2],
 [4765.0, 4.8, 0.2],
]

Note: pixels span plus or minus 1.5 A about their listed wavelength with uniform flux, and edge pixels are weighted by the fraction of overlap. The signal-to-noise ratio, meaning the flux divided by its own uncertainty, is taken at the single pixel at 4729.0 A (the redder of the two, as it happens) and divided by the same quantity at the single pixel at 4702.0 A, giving 1.07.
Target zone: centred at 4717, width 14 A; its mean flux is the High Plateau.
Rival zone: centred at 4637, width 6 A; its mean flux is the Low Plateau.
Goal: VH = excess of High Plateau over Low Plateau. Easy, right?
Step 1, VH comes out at -0.30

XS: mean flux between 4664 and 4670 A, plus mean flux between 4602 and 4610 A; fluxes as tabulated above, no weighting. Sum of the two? 10.5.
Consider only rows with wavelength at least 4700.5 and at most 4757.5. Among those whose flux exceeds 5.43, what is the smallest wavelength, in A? 4705.0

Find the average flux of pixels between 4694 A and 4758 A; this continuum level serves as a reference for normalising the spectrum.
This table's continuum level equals 5.25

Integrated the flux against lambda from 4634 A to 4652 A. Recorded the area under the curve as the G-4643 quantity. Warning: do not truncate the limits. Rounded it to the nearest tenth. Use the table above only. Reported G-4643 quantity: 94.9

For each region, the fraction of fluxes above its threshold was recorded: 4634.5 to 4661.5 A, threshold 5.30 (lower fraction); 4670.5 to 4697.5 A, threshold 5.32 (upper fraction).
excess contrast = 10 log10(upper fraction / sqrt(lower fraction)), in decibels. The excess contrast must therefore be -3.0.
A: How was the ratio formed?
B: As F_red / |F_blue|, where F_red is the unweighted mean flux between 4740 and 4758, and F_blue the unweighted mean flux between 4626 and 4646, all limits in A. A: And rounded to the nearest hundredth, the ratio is 1.02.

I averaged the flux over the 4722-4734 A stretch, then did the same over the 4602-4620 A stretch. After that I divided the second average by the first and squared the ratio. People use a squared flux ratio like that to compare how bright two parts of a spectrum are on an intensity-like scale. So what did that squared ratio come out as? 1.06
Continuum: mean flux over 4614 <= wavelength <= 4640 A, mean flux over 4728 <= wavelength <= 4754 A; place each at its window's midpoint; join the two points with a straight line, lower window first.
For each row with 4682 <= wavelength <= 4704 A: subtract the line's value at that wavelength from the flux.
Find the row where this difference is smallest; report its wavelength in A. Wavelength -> 4702.0 A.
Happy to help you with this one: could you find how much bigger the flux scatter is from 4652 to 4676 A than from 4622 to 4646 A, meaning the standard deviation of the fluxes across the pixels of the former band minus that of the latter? -0.01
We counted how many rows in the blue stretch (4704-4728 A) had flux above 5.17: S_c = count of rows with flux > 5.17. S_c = 4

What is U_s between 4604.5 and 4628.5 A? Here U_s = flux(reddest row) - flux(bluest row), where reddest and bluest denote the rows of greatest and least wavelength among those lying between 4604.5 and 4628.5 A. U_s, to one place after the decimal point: 0.1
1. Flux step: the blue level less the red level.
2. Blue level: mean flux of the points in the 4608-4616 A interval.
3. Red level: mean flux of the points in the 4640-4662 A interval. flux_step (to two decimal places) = 0.18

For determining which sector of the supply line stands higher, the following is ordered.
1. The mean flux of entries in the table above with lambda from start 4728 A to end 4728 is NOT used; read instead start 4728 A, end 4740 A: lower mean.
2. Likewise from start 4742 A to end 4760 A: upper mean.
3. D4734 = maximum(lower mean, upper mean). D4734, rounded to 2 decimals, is 5.41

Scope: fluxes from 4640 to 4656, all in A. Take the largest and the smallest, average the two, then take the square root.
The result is 2.26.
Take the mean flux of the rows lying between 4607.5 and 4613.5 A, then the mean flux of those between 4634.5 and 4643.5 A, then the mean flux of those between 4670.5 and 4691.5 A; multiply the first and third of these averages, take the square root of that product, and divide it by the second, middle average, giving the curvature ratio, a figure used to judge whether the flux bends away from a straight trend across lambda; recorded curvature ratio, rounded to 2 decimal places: 0.99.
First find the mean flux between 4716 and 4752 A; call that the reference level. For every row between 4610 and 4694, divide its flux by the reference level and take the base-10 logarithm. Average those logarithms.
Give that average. 0.002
